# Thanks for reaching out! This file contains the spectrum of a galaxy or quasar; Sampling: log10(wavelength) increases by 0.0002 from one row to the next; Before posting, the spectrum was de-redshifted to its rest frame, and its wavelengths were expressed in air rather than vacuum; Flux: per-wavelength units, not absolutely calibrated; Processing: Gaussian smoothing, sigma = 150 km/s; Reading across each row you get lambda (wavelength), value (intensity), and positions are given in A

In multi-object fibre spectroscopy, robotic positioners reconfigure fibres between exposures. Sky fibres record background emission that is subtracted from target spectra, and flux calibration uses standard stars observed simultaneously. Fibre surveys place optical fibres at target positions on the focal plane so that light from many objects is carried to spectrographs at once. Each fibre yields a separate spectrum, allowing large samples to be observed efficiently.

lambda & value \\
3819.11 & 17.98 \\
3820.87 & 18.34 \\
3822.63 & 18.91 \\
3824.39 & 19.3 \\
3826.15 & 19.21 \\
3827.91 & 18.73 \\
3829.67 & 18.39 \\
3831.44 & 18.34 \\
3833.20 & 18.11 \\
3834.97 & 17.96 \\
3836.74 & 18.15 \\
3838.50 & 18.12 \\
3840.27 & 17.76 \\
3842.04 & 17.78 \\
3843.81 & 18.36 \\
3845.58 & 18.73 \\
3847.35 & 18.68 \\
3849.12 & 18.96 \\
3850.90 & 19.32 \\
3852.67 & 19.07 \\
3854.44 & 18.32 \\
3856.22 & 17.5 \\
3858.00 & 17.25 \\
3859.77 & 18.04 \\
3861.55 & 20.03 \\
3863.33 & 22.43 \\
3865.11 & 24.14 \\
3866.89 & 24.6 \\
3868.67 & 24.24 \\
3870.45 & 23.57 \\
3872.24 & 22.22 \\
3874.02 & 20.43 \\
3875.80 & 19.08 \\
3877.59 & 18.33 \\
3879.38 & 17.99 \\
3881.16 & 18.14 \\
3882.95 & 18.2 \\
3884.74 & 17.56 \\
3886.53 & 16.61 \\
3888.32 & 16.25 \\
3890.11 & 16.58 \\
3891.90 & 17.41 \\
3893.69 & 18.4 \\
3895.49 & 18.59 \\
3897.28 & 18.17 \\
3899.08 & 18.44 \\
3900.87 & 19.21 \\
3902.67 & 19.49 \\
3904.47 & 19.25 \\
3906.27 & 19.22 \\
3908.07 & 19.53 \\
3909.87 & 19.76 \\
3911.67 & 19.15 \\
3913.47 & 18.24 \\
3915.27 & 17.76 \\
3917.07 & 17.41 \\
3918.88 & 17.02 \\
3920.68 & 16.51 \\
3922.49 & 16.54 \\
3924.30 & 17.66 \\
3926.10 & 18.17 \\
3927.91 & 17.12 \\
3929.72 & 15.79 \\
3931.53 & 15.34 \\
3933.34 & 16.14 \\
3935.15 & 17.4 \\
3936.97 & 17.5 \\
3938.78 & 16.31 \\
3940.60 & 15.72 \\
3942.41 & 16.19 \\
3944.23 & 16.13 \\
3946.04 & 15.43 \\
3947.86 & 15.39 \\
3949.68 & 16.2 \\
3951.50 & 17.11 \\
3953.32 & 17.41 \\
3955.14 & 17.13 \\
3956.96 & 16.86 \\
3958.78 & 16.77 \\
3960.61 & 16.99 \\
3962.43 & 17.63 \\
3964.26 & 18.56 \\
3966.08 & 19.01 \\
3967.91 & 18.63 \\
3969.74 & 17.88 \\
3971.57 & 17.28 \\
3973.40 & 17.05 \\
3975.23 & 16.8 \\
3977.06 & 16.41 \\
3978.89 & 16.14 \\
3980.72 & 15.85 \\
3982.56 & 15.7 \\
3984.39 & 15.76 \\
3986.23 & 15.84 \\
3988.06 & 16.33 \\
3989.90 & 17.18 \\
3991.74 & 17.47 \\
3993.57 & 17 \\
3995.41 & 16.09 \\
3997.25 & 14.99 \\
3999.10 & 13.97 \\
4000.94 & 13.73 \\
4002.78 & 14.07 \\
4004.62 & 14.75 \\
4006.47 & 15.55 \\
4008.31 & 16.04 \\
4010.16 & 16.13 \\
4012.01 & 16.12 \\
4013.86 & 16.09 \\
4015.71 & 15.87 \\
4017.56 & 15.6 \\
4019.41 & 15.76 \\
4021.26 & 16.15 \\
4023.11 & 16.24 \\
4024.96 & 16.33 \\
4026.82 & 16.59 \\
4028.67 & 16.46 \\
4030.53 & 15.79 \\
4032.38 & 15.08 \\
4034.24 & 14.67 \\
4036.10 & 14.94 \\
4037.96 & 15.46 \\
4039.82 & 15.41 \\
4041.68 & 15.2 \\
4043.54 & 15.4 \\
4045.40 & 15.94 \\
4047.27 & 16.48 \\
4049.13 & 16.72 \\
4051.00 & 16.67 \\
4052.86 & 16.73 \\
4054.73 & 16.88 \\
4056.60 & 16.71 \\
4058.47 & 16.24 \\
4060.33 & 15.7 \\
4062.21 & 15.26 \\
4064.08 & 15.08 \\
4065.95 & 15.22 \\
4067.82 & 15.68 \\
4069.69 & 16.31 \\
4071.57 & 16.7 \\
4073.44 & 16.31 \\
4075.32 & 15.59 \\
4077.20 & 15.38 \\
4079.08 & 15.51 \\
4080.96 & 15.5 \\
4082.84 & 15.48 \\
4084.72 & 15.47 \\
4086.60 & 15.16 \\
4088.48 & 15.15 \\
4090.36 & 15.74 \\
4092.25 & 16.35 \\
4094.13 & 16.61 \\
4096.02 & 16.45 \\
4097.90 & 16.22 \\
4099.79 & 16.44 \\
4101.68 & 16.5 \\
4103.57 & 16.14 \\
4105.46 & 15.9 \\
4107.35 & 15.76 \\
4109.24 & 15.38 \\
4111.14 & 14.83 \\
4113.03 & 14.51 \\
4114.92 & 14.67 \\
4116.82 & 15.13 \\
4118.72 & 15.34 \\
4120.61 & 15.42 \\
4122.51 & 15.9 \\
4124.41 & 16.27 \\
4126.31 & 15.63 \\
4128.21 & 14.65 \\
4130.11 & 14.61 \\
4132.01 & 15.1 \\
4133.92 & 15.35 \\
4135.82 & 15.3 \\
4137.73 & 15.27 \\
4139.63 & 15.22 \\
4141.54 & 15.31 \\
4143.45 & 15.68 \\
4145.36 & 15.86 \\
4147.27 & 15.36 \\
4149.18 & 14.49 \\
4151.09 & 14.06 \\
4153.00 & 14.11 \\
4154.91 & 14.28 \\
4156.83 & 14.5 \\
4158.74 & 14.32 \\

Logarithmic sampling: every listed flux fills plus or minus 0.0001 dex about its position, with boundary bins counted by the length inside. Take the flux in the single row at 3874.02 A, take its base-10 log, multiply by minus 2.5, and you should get -3.28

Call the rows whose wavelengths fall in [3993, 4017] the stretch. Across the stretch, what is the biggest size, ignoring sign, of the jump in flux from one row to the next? 1.10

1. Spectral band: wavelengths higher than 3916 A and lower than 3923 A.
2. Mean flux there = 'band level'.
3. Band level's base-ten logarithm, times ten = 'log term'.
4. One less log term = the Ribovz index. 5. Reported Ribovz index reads -11.3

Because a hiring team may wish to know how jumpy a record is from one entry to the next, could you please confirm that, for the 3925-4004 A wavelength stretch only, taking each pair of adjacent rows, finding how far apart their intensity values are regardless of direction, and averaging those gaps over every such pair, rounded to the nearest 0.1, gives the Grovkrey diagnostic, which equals 0.5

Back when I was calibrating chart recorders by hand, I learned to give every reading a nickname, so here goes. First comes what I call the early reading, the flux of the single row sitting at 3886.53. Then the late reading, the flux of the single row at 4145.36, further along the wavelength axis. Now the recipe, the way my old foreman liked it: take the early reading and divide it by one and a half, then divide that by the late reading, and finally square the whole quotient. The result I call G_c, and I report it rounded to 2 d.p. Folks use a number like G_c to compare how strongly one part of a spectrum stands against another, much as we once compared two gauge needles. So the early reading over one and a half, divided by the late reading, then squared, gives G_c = 0.49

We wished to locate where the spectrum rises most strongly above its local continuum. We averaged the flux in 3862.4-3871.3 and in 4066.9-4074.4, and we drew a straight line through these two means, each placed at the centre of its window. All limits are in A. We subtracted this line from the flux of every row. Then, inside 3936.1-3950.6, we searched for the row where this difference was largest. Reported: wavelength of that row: 3936.97 A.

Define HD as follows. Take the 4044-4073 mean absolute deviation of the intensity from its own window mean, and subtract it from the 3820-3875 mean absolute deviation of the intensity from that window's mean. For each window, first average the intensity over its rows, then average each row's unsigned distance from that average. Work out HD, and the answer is 1.1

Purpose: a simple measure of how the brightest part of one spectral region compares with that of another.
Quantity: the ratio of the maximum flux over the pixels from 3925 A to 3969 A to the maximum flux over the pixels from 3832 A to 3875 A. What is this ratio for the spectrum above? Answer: 0.77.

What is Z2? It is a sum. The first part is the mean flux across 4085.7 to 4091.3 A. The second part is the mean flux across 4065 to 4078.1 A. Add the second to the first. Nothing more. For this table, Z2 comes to 31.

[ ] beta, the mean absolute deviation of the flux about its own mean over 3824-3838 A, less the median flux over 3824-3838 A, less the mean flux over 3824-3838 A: -36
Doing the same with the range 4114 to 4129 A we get -30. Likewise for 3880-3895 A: -34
